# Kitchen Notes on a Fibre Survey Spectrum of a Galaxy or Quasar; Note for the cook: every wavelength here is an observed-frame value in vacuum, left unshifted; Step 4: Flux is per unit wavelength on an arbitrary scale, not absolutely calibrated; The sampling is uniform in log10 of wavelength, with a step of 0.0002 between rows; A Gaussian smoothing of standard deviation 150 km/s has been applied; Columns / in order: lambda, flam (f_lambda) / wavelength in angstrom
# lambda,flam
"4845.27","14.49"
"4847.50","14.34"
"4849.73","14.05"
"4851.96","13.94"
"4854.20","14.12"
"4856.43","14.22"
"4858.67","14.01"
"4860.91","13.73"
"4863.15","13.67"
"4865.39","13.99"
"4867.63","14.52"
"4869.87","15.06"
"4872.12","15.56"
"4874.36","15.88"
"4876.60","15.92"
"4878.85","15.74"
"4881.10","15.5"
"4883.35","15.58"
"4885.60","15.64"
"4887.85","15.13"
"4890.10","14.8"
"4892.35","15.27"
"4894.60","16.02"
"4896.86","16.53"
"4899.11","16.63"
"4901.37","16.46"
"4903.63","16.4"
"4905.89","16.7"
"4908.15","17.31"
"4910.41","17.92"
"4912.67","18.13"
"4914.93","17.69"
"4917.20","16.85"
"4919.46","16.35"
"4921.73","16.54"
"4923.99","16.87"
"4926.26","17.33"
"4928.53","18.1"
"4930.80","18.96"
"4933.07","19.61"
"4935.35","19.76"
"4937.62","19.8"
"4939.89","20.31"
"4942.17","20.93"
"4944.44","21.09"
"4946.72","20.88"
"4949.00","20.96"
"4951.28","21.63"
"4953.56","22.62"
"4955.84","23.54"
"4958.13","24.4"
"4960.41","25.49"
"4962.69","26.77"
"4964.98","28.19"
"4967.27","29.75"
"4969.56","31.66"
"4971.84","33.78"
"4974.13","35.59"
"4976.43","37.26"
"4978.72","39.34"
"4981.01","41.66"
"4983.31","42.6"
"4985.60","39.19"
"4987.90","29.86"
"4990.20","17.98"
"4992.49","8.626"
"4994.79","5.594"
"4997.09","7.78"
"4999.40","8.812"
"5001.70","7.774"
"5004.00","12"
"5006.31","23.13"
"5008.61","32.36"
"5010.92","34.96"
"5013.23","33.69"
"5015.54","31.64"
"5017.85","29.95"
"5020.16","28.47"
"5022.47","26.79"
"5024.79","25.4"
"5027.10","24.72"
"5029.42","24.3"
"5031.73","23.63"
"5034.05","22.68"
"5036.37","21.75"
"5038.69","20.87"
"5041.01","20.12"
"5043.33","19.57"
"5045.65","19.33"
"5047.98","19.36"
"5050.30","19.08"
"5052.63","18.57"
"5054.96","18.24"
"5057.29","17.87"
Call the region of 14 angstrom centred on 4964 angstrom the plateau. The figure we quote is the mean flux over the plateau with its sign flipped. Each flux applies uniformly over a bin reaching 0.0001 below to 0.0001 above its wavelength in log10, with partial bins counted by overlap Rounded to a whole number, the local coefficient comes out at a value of -28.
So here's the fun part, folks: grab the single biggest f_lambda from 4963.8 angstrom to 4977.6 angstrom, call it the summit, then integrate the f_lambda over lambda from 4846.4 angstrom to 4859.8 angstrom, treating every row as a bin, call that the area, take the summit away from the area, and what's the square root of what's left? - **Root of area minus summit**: 12.3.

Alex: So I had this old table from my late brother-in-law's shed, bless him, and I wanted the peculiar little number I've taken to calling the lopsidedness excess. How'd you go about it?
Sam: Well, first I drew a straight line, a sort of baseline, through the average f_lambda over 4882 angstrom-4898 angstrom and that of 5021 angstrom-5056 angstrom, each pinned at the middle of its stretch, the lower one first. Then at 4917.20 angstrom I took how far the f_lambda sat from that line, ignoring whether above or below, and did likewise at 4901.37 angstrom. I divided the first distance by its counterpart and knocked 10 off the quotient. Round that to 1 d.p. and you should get -9.6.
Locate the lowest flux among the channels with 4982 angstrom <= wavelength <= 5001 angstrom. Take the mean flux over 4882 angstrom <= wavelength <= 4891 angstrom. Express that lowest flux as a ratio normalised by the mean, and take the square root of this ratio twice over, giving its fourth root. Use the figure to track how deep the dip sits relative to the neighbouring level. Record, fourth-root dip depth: 0.78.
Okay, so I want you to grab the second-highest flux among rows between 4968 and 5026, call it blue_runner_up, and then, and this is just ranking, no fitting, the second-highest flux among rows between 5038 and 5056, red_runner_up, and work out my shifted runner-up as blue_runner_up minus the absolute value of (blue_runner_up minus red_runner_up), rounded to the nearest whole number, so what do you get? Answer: 20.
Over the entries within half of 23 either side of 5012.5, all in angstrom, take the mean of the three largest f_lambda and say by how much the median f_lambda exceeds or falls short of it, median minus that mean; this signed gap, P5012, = -4.5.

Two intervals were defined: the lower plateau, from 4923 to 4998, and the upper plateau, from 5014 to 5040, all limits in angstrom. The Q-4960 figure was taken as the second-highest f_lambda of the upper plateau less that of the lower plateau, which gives -12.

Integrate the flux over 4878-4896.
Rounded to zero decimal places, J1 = 278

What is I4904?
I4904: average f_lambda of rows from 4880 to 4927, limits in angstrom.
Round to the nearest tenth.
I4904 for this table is 16.5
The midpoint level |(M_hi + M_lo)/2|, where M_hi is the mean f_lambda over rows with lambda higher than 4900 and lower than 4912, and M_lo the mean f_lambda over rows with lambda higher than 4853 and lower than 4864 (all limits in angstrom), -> 15.5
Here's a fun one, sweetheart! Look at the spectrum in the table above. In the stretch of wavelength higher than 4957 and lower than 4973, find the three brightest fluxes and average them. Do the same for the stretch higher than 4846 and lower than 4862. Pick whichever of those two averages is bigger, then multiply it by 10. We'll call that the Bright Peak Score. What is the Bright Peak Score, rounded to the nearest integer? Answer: 317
